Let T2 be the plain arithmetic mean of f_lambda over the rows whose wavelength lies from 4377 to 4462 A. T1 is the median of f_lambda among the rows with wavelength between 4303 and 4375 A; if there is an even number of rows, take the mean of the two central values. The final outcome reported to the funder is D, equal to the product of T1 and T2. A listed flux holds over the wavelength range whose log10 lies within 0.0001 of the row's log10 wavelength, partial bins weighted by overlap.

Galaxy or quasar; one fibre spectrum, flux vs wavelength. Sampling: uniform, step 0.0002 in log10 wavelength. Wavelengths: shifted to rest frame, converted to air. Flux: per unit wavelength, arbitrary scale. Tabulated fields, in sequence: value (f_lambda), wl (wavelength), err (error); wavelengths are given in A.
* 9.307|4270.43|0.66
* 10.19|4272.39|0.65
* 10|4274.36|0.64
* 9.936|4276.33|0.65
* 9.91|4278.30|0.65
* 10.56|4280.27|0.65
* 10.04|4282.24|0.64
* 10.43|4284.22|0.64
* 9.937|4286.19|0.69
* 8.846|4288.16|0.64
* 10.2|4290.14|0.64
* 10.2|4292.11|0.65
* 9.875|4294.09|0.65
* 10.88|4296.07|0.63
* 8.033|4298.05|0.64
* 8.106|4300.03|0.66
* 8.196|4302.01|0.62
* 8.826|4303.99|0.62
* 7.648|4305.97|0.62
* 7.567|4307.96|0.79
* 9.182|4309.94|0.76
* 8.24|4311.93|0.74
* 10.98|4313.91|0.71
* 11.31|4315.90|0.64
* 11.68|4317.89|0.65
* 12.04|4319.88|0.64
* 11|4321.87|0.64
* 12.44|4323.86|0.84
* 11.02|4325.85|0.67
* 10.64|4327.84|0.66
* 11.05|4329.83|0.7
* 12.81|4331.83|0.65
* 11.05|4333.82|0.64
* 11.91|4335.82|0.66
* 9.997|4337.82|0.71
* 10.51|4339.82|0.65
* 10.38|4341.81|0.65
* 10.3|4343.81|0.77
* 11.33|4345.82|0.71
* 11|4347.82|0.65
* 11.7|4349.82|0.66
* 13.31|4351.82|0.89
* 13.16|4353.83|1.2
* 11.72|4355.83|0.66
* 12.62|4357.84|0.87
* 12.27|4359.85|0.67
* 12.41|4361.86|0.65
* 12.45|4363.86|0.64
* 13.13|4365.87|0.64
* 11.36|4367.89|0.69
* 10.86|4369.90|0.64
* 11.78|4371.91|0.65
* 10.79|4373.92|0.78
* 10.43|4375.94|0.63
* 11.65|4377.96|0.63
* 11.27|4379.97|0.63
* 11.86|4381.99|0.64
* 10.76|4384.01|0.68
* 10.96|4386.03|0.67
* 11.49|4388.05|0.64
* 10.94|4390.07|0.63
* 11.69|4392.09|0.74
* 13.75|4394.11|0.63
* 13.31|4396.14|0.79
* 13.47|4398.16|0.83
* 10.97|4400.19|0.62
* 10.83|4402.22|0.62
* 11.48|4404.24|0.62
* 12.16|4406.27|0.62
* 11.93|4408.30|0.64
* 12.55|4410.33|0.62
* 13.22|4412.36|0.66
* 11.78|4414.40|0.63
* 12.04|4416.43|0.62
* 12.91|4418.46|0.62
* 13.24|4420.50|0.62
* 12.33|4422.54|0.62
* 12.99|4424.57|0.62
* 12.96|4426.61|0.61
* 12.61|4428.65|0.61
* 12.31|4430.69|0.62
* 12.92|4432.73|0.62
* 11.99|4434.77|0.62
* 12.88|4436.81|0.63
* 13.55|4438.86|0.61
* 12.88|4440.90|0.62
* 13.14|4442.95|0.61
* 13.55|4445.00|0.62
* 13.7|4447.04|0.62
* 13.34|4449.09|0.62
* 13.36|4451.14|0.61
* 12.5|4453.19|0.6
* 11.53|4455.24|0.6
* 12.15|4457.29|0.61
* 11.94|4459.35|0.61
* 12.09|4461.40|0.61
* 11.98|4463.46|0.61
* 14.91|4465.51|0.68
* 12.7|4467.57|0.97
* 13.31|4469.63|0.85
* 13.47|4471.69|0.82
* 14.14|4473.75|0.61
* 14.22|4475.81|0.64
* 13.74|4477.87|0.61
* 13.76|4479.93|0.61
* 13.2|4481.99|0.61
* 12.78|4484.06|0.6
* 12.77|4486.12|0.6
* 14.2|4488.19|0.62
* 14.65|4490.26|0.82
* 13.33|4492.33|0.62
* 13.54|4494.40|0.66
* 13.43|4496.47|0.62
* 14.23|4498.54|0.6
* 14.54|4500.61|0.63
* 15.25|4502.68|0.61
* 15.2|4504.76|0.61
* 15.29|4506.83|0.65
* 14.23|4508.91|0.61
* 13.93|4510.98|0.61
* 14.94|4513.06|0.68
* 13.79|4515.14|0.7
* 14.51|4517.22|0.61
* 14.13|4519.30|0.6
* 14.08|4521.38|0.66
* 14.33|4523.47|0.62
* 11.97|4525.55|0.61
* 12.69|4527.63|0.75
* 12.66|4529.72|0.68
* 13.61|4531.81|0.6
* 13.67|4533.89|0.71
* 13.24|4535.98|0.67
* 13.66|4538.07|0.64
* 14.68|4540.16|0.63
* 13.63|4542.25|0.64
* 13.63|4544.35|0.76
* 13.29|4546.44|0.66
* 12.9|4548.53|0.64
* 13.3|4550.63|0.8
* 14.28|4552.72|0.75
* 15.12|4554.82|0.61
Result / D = 138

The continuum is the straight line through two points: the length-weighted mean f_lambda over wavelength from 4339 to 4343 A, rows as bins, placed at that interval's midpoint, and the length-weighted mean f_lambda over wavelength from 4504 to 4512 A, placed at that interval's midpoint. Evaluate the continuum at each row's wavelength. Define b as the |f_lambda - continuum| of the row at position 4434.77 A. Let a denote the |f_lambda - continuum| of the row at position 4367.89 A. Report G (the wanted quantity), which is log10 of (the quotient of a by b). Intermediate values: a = 0.2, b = 0.83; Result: -0.6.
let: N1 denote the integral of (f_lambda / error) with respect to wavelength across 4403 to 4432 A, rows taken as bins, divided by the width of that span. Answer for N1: 20.0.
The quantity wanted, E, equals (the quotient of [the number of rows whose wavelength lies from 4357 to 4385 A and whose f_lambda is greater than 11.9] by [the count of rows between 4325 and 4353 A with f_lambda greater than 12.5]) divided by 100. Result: 0.025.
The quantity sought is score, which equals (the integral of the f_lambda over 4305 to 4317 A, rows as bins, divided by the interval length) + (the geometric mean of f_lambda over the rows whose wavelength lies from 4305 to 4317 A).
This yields 18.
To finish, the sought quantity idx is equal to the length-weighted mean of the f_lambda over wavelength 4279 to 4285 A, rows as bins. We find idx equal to 10.3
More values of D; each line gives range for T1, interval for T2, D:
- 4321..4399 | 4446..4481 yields 151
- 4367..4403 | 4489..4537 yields 158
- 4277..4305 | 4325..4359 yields 114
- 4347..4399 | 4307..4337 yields 127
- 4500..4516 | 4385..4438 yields 181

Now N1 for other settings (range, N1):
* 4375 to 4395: 17.6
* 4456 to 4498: 20.3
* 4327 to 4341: 16.7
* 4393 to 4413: 18.7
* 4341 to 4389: 16.8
